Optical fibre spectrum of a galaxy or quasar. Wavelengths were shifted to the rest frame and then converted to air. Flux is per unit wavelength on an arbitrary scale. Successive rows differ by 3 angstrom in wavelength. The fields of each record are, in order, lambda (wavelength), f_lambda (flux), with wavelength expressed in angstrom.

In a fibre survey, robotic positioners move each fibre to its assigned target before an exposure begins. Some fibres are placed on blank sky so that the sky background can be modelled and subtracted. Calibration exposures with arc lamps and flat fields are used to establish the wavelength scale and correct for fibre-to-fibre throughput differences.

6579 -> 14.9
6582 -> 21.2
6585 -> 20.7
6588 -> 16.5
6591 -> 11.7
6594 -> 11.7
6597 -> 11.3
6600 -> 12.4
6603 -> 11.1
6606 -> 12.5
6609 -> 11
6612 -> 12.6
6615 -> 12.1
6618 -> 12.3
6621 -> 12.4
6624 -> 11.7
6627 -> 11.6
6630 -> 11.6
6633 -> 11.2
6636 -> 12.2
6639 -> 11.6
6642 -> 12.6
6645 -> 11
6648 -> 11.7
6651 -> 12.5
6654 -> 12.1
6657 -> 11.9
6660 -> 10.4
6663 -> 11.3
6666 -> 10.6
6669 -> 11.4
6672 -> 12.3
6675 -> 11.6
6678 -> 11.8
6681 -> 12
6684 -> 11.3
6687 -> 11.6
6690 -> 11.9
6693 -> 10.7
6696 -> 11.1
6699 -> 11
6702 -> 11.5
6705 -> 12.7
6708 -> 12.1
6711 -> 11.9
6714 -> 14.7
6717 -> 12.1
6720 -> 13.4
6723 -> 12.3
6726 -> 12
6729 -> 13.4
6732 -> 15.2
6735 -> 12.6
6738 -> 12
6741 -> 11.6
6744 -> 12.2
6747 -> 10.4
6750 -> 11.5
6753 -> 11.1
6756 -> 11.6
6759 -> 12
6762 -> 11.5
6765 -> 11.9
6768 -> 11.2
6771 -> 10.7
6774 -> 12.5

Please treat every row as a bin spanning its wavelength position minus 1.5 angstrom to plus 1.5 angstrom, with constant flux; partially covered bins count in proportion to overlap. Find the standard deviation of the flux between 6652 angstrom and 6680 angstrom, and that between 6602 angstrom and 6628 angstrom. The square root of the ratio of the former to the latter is 1.04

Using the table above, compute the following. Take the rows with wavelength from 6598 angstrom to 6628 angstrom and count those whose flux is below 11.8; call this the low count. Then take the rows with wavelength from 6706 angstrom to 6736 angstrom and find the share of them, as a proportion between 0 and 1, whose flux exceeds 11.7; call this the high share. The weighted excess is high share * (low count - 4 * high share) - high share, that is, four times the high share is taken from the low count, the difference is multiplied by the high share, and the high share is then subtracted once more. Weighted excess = -1.00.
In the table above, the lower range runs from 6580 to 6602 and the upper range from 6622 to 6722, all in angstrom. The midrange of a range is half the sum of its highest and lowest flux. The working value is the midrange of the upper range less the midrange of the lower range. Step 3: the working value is -3.7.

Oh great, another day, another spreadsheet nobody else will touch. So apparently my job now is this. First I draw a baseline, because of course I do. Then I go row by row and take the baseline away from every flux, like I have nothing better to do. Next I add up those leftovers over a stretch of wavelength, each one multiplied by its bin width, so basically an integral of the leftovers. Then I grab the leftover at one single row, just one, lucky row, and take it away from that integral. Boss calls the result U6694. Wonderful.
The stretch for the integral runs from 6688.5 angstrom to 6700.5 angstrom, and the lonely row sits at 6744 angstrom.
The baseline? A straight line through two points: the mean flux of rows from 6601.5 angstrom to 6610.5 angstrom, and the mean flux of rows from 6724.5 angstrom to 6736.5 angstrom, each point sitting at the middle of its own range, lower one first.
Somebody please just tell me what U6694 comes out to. -18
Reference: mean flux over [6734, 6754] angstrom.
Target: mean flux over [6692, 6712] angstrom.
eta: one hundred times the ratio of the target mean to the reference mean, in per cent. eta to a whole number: 100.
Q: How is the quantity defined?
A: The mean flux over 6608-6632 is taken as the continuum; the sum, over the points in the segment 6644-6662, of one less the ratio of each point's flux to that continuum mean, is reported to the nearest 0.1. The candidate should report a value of 0.2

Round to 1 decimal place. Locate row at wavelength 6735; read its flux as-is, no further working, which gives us 12.6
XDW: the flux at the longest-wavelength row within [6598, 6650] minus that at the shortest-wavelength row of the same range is -0.7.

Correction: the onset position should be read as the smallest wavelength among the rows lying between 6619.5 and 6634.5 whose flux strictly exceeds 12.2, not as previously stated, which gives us 6621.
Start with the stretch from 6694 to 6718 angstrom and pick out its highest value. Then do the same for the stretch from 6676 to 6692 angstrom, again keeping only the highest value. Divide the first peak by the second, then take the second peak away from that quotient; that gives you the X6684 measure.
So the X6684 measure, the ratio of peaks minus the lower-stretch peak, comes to -10.8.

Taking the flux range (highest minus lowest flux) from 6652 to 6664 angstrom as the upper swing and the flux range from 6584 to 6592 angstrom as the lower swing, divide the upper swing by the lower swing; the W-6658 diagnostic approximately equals 0.2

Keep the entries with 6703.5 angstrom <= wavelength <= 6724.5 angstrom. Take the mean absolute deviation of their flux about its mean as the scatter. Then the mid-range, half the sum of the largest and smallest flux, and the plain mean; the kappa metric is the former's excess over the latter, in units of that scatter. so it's 0.7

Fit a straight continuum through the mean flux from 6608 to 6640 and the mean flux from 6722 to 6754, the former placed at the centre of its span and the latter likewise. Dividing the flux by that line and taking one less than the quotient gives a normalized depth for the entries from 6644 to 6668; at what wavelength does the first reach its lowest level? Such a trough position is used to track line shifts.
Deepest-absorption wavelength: 6660 angstrom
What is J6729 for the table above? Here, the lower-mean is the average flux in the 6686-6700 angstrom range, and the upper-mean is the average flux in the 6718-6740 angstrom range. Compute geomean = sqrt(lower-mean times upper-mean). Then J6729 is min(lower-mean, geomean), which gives 11.3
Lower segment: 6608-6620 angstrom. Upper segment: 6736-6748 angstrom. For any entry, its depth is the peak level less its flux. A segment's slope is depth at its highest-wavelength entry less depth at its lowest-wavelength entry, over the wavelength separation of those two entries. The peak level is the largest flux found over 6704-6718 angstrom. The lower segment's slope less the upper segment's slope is -0.32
